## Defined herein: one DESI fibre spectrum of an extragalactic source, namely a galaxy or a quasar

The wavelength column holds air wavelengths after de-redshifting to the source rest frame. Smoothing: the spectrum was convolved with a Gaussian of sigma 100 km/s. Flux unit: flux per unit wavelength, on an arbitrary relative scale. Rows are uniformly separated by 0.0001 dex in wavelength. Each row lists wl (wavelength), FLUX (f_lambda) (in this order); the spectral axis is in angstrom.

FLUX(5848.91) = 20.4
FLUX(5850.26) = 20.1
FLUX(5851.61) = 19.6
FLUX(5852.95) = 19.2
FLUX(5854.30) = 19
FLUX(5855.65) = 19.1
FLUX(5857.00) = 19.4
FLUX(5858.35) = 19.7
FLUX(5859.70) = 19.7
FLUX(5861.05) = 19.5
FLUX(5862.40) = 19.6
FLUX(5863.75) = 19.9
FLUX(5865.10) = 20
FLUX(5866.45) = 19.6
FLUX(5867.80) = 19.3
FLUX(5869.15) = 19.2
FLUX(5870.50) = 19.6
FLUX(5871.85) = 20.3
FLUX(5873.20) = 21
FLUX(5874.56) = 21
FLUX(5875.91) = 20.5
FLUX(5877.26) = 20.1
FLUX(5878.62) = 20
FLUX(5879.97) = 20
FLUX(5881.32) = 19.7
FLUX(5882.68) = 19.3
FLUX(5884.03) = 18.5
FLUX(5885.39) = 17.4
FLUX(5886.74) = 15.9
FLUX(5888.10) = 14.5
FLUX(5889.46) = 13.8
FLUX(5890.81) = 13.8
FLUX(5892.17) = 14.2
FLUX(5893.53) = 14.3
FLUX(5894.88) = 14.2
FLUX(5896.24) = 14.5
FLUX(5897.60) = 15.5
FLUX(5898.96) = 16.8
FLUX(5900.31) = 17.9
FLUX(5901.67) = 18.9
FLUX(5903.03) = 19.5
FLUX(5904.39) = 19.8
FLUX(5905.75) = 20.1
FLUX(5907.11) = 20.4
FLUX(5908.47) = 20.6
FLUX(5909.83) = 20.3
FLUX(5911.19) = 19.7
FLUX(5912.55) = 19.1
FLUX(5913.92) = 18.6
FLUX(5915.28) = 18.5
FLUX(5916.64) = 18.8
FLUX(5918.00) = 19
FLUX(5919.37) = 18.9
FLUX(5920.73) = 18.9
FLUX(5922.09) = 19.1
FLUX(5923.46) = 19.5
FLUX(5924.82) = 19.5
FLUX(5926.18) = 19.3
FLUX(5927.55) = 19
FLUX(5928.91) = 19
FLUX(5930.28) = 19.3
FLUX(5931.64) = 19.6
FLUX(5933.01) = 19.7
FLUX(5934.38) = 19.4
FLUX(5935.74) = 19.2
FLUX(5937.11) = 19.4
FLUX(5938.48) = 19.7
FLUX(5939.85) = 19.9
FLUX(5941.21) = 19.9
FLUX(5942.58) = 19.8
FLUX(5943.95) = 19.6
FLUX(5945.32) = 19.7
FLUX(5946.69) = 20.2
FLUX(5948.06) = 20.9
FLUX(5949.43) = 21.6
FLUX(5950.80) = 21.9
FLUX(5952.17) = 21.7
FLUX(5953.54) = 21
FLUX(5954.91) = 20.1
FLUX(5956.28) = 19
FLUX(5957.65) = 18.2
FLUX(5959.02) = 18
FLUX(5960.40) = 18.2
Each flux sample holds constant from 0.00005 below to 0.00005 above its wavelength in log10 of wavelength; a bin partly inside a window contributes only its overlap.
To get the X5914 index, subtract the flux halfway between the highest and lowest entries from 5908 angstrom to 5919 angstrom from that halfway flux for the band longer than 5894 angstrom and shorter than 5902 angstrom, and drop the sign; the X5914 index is 3.0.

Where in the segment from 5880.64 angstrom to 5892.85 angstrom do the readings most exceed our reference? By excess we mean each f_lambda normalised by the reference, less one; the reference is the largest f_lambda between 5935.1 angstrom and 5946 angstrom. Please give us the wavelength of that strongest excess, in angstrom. 5881.32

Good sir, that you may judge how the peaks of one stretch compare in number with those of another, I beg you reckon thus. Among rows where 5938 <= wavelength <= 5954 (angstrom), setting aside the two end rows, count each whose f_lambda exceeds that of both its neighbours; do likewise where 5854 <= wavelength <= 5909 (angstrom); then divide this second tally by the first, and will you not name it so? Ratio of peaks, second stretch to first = 2.0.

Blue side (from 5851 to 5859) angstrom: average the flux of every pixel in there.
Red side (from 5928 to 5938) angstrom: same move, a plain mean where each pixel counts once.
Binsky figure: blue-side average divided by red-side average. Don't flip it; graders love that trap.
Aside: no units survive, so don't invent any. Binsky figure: 1.00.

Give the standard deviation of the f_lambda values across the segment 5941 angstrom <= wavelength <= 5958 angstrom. 1.1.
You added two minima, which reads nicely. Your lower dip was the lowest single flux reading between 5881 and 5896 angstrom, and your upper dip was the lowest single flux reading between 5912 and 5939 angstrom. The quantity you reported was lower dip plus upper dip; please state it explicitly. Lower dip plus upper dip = 32.3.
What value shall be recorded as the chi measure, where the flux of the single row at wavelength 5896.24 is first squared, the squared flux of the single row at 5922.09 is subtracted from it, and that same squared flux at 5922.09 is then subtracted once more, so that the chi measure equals -519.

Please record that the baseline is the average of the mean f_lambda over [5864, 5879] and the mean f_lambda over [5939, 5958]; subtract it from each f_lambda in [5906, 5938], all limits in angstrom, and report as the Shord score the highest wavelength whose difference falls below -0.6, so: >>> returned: 5937.11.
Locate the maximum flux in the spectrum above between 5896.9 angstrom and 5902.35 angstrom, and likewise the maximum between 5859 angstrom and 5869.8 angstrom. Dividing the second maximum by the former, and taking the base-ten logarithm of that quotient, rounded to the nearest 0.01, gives 0.02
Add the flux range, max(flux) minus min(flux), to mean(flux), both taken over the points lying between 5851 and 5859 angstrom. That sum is 20.0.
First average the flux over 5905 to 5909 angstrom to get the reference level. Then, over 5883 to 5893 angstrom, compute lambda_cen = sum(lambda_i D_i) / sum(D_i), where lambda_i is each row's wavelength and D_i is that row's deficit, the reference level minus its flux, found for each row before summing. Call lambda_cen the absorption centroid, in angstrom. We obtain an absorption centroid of 5889.0 angstrom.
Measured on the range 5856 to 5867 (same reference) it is 5861.3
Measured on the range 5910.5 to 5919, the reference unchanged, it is 5915.0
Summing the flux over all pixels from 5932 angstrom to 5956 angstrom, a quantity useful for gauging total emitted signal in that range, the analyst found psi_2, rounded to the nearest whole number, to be 344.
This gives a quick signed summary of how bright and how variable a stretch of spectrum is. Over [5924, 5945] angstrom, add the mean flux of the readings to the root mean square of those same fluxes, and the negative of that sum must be -39.0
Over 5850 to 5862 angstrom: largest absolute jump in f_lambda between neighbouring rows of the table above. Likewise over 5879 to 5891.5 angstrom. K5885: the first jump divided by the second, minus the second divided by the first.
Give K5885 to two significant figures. -2.7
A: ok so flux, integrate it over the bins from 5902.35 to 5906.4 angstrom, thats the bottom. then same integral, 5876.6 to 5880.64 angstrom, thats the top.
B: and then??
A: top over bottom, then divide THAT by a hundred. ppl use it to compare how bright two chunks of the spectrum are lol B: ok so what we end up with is 0.0101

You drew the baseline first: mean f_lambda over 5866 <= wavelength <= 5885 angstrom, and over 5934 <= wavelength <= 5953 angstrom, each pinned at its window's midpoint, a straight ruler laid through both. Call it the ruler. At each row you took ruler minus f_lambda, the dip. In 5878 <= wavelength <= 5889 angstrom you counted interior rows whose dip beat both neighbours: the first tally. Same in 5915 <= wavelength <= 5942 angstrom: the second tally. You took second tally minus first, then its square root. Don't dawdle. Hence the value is 1.7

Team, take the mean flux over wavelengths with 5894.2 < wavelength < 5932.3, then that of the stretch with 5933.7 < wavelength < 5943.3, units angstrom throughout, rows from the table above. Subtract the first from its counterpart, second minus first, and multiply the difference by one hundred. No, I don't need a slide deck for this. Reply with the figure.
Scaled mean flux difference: 89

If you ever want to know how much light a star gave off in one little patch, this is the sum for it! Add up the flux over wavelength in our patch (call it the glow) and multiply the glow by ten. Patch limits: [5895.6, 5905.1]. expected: 1670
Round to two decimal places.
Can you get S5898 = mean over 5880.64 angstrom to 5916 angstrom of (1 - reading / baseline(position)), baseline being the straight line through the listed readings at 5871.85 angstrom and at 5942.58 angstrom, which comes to 0.13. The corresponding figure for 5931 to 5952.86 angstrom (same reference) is -0.02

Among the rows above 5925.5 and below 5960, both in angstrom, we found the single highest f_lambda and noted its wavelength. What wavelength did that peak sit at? 5950.80 angstrom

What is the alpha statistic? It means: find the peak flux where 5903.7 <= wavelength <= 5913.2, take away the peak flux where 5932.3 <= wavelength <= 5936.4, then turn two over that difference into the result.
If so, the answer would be 2.2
